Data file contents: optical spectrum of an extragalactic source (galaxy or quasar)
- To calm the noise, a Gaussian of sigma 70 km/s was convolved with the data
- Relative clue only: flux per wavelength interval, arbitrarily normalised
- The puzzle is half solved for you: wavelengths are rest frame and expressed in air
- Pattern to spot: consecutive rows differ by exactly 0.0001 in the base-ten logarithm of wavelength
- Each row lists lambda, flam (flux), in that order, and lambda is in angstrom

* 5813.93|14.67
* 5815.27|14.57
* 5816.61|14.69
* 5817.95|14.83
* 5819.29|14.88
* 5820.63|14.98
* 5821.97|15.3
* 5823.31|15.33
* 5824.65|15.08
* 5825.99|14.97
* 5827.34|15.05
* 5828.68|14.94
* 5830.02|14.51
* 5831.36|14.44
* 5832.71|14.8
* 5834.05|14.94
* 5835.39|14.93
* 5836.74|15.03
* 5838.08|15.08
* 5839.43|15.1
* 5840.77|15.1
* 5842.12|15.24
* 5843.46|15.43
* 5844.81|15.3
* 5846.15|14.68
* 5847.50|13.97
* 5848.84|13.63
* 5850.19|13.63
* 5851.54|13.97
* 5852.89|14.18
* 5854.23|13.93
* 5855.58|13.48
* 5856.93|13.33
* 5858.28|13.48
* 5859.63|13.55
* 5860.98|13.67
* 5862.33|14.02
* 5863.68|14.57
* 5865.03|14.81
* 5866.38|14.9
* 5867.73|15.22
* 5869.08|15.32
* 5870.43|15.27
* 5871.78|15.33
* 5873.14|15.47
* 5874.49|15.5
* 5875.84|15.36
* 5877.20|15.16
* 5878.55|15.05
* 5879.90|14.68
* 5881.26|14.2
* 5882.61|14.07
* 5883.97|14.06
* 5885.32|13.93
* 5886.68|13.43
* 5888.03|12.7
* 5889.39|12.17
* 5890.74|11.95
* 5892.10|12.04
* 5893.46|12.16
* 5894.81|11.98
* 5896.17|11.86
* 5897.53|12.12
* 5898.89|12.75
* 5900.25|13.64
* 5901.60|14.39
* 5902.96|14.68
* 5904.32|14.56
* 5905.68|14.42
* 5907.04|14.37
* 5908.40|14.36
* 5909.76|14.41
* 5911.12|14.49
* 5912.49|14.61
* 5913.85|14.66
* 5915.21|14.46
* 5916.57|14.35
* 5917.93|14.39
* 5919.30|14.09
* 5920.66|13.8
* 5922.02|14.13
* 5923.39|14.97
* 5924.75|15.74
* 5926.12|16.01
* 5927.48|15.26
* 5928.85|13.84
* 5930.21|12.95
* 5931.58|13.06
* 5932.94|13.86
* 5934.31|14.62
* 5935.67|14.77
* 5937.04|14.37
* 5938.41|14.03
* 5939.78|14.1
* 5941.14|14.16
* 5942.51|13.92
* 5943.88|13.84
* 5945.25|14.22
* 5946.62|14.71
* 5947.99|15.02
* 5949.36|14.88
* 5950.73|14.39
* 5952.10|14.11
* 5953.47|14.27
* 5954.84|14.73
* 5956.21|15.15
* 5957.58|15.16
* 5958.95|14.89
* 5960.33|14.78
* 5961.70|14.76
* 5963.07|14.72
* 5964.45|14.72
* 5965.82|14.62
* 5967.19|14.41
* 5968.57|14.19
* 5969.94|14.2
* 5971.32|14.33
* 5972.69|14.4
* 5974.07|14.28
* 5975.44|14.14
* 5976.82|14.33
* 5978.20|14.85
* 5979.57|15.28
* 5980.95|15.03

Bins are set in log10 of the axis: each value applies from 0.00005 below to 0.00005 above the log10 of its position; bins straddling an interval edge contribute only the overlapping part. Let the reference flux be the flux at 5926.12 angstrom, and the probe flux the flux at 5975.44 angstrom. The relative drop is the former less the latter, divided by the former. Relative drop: 0.12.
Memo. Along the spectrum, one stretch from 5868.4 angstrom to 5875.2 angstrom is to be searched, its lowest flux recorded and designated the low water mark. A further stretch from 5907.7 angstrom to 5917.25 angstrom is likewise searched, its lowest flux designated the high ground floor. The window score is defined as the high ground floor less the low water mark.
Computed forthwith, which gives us -0.9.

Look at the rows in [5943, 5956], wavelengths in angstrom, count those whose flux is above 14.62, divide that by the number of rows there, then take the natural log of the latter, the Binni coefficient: -0.8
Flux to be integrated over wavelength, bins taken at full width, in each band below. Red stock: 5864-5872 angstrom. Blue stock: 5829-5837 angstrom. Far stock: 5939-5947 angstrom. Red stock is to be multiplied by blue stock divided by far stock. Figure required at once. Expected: 126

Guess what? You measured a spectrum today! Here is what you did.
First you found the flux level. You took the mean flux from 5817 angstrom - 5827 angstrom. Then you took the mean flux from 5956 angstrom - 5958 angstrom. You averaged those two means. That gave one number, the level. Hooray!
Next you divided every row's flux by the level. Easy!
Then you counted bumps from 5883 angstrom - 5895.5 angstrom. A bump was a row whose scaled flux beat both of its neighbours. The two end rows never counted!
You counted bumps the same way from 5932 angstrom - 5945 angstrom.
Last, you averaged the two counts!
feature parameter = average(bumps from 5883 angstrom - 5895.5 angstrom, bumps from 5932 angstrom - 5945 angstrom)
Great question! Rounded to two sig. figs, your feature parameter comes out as 1.5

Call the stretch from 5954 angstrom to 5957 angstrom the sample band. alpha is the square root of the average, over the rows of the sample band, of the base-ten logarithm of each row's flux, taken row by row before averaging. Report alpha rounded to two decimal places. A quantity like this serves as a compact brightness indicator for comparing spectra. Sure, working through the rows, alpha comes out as 1.08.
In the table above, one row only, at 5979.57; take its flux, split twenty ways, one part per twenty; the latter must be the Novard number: 0.76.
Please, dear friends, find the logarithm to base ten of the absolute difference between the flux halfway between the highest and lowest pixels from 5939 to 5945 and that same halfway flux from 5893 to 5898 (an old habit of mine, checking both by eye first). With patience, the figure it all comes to 0.30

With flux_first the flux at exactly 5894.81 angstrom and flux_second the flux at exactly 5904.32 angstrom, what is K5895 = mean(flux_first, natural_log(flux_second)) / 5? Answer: 1.47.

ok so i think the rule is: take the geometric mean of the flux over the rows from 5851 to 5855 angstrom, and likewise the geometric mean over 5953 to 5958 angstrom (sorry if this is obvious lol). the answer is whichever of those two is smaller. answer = 14.0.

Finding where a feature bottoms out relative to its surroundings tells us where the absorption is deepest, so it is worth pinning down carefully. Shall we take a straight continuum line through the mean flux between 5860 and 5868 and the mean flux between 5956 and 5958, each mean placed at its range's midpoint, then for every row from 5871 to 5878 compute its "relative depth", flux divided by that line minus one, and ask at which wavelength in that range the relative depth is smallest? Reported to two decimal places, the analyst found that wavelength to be 5877.20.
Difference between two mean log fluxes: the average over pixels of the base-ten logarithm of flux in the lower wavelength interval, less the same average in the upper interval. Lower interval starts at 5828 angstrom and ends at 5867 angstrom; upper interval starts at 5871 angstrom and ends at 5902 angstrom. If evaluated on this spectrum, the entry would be 0.026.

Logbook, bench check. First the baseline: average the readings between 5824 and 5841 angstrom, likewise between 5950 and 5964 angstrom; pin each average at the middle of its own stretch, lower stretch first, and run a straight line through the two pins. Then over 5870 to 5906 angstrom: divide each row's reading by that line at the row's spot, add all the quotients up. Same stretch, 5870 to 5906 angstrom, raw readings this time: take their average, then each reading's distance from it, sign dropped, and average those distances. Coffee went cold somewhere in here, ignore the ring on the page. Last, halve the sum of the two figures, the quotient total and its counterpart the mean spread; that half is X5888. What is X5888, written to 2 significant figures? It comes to 13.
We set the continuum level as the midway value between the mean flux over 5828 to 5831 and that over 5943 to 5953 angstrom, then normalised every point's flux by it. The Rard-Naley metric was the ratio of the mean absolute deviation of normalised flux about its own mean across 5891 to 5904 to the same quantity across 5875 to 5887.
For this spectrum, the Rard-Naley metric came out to 1.7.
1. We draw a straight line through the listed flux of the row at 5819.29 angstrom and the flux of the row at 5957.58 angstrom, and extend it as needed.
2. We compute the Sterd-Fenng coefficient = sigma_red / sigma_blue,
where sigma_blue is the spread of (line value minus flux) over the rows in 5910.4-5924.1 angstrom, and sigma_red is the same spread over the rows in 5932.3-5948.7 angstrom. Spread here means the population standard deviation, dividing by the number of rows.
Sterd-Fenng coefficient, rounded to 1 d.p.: 1.2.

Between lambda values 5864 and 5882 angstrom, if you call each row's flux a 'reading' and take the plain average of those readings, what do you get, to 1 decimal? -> 15.1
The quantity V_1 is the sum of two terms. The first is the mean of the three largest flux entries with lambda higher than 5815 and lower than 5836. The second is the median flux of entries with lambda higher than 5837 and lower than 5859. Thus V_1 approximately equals 29.3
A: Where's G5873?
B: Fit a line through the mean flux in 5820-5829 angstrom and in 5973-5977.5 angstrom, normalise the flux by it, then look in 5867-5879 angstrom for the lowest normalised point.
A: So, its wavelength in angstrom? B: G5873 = 5878.55 angstrom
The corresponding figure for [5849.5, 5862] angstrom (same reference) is 5856.93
